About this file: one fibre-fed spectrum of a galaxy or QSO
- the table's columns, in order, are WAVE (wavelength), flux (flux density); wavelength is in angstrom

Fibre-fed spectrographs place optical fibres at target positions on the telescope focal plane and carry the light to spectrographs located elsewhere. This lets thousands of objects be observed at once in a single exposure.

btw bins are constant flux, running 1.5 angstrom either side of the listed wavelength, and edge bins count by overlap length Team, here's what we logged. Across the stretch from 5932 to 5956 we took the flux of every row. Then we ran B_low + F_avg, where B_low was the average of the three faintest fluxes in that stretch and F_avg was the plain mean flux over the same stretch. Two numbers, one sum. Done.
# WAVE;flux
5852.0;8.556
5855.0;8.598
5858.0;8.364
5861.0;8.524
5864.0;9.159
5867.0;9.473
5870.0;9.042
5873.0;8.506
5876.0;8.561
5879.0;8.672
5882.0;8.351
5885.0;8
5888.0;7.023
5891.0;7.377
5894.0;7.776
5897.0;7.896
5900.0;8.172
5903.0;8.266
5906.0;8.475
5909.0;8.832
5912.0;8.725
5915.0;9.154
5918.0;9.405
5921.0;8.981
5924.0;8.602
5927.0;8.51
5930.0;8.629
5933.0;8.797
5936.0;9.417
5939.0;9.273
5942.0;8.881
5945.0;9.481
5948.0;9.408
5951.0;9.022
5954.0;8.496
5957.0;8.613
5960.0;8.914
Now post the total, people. 17.8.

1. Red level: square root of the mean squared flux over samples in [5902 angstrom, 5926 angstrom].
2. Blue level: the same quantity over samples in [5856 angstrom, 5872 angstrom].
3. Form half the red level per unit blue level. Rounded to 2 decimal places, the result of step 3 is 0.49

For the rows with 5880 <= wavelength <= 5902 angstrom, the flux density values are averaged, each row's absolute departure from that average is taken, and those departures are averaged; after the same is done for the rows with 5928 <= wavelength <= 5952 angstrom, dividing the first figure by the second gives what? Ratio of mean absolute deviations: 1.24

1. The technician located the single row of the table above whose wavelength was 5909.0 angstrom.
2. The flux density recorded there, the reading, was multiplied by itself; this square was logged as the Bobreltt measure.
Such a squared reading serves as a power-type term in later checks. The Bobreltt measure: 78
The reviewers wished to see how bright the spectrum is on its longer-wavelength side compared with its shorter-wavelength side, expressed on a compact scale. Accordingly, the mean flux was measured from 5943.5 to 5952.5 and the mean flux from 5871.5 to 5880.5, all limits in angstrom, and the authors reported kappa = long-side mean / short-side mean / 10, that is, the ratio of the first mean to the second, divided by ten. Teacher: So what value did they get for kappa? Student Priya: 0.108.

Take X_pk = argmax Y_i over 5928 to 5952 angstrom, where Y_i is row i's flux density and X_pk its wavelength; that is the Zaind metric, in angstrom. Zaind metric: 5945.0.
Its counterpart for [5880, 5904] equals 5882.0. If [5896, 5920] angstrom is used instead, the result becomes 5918.0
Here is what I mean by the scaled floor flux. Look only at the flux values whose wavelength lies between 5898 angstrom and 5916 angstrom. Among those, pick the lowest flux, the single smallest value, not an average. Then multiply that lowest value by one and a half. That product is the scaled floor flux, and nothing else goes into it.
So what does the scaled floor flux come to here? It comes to 12.3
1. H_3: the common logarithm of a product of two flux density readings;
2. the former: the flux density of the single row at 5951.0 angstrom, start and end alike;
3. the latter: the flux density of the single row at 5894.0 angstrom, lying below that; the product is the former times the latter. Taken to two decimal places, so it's 1.85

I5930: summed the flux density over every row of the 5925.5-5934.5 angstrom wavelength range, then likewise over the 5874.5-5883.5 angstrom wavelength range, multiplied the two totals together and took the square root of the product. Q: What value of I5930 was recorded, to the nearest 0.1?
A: 25.8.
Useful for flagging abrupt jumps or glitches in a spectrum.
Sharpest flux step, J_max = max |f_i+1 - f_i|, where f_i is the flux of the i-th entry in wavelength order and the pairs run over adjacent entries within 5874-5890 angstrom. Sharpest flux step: 1.0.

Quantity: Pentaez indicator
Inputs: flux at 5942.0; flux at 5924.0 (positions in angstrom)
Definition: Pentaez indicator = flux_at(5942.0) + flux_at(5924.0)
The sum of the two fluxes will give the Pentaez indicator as 17.5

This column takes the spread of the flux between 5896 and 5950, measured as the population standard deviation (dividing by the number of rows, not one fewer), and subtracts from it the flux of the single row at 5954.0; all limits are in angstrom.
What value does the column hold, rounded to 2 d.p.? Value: -8.04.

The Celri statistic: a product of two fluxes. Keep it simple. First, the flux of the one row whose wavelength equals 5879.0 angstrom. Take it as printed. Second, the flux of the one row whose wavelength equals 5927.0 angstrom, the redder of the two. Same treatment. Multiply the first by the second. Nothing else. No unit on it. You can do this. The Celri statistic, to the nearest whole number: 74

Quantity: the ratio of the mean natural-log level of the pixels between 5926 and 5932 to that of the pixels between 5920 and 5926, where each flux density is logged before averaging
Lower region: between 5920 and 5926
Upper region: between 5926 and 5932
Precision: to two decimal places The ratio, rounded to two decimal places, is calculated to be 0.99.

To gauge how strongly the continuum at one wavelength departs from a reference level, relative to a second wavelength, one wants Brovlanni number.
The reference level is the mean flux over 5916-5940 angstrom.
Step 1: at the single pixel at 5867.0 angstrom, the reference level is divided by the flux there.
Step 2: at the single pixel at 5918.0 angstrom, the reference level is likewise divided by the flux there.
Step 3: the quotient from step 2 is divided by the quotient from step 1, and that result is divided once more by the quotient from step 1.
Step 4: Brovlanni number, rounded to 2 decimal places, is 1.07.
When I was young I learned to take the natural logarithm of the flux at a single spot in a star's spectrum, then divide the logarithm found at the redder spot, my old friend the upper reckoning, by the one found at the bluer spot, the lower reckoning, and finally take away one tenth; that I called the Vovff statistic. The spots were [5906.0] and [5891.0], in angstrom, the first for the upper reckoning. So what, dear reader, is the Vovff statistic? 0.97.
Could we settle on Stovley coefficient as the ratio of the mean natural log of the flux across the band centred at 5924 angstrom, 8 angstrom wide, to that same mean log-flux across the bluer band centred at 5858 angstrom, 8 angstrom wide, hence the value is 1.01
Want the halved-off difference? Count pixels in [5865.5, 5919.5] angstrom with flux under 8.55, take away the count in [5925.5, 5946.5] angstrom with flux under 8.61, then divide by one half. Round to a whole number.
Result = 18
